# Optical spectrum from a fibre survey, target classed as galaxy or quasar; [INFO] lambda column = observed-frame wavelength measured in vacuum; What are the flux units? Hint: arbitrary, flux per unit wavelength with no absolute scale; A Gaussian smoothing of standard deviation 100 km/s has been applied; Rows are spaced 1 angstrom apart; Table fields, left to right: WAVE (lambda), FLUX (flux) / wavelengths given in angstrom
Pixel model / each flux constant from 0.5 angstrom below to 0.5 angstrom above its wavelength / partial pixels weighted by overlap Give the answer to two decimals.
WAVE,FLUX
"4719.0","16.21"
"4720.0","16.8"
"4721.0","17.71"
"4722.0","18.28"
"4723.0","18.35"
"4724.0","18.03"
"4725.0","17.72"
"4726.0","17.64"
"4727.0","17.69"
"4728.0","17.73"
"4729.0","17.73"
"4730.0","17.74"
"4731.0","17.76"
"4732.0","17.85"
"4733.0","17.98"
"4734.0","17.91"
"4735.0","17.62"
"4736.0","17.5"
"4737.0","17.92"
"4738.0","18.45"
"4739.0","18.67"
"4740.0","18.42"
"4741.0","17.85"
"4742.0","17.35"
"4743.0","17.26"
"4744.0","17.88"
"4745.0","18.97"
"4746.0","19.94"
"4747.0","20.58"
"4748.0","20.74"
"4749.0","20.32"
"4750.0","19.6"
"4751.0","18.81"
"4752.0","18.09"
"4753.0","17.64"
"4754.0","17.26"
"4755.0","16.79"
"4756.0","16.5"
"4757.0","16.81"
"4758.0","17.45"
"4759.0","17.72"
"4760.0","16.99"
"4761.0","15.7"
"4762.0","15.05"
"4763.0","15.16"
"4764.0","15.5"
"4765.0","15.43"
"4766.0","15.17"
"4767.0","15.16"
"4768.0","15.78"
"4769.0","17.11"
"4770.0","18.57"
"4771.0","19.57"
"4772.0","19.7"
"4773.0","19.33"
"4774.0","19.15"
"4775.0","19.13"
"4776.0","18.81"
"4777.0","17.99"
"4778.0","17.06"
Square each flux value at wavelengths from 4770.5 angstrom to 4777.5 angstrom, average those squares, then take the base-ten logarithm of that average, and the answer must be 2.56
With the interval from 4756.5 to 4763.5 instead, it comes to 2.43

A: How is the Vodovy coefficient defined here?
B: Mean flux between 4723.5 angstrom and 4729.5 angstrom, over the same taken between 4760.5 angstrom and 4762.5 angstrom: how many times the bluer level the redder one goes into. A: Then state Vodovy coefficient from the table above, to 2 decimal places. 1.15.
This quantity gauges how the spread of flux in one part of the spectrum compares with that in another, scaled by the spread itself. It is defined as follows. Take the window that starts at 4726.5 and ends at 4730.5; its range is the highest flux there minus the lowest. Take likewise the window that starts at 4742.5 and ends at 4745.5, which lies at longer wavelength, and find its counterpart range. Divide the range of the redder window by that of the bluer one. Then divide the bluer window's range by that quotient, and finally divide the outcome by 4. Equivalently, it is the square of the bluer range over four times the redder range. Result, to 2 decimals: 0.00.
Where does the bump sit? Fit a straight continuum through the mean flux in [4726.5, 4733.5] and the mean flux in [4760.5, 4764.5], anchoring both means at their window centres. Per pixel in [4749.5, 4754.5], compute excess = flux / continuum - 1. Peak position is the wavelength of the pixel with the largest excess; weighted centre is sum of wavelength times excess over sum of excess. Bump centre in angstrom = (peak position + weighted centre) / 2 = 4750.8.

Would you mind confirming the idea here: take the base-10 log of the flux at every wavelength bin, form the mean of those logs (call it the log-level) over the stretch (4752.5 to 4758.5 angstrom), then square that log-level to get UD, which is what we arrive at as 1.52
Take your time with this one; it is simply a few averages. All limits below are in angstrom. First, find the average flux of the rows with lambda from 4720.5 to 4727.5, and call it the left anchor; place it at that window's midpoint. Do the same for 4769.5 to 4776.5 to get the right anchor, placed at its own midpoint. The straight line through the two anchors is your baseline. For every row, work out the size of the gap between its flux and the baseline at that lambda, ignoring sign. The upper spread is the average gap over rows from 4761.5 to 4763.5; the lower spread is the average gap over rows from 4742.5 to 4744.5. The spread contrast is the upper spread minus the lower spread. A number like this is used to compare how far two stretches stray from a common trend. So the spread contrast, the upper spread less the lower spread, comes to 2.95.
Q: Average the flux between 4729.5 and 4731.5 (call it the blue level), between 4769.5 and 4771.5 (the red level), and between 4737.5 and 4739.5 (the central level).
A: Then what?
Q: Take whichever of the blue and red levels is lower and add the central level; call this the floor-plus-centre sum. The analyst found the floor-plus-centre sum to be 36.3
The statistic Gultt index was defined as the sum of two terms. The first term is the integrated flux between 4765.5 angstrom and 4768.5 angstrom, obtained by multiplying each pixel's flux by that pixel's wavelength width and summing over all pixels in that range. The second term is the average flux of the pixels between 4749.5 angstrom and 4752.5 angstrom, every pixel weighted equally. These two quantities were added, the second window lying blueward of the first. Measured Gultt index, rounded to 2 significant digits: 65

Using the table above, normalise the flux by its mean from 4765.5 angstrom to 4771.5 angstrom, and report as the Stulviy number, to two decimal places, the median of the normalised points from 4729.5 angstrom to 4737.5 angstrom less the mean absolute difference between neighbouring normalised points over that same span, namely 1.04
